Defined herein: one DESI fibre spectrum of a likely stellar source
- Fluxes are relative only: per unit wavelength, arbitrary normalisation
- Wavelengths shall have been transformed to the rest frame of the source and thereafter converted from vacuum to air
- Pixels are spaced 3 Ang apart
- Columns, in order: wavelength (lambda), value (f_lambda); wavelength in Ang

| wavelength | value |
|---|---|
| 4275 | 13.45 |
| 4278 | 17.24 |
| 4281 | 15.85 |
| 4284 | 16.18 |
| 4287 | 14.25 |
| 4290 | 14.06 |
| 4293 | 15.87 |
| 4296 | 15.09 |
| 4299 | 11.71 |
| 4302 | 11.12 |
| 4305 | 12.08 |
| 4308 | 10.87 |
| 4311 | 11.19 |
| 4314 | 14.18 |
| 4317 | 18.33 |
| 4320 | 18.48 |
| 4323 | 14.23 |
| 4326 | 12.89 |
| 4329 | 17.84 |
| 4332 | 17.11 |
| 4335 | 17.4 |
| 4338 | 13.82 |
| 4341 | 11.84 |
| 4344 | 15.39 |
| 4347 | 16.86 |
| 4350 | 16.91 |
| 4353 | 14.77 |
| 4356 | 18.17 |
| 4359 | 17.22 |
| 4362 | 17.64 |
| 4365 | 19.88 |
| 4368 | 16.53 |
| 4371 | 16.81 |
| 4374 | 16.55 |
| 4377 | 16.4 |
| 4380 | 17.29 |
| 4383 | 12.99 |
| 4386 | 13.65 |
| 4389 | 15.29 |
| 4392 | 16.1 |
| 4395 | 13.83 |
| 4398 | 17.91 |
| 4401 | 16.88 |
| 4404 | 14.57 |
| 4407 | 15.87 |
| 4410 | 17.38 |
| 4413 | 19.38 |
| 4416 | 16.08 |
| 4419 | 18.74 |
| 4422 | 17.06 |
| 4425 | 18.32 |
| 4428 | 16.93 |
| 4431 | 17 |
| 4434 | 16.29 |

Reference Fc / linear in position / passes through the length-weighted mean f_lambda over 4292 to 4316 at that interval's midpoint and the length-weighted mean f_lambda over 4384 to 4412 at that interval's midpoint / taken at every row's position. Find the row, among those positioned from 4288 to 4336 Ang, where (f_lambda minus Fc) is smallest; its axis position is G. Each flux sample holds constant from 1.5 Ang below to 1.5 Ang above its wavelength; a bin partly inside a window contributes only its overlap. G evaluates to 4308 Ang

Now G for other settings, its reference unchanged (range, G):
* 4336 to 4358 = 4341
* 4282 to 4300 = 4299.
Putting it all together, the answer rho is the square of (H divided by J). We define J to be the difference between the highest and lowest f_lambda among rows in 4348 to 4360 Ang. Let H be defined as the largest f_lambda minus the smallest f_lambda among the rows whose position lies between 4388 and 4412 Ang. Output 1.4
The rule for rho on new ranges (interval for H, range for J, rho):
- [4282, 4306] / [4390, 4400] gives 1.5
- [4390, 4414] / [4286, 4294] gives 9.4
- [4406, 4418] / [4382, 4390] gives 2.3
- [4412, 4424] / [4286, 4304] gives 0.5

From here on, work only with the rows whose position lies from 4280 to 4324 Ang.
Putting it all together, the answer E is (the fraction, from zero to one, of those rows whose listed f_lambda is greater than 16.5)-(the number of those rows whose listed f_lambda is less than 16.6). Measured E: -12.9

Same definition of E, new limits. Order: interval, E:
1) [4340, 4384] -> -6.3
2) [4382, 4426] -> -7.5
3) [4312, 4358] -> -6.5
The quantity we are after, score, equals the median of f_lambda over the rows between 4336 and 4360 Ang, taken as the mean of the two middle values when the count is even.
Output 16.1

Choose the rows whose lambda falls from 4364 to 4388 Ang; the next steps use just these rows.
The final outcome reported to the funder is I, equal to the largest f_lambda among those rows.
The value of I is 19.88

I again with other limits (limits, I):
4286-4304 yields 15.87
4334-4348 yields 17.4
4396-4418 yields 19.38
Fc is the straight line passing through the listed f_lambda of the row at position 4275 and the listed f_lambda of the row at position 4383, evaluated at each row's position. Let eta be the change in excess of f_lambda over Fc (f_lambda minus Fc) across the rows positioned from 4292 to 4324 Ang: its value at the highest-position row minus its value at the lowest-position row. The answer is -2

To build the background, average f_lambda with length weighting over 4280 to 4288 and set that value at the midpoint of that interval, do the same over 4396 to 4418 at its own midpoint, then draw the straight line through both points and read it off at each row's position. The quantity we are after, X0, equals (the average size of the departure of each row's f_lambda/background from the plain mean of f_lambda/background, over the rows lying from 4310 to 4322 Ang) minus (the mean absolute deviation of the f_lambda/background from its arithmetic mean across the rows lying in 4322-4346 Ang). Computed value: 0.063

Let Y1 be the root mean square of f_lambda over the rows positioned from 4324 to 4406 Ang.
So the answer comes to 16.1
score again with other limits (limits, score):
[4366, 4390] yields 16.5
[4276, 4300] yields 15.5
